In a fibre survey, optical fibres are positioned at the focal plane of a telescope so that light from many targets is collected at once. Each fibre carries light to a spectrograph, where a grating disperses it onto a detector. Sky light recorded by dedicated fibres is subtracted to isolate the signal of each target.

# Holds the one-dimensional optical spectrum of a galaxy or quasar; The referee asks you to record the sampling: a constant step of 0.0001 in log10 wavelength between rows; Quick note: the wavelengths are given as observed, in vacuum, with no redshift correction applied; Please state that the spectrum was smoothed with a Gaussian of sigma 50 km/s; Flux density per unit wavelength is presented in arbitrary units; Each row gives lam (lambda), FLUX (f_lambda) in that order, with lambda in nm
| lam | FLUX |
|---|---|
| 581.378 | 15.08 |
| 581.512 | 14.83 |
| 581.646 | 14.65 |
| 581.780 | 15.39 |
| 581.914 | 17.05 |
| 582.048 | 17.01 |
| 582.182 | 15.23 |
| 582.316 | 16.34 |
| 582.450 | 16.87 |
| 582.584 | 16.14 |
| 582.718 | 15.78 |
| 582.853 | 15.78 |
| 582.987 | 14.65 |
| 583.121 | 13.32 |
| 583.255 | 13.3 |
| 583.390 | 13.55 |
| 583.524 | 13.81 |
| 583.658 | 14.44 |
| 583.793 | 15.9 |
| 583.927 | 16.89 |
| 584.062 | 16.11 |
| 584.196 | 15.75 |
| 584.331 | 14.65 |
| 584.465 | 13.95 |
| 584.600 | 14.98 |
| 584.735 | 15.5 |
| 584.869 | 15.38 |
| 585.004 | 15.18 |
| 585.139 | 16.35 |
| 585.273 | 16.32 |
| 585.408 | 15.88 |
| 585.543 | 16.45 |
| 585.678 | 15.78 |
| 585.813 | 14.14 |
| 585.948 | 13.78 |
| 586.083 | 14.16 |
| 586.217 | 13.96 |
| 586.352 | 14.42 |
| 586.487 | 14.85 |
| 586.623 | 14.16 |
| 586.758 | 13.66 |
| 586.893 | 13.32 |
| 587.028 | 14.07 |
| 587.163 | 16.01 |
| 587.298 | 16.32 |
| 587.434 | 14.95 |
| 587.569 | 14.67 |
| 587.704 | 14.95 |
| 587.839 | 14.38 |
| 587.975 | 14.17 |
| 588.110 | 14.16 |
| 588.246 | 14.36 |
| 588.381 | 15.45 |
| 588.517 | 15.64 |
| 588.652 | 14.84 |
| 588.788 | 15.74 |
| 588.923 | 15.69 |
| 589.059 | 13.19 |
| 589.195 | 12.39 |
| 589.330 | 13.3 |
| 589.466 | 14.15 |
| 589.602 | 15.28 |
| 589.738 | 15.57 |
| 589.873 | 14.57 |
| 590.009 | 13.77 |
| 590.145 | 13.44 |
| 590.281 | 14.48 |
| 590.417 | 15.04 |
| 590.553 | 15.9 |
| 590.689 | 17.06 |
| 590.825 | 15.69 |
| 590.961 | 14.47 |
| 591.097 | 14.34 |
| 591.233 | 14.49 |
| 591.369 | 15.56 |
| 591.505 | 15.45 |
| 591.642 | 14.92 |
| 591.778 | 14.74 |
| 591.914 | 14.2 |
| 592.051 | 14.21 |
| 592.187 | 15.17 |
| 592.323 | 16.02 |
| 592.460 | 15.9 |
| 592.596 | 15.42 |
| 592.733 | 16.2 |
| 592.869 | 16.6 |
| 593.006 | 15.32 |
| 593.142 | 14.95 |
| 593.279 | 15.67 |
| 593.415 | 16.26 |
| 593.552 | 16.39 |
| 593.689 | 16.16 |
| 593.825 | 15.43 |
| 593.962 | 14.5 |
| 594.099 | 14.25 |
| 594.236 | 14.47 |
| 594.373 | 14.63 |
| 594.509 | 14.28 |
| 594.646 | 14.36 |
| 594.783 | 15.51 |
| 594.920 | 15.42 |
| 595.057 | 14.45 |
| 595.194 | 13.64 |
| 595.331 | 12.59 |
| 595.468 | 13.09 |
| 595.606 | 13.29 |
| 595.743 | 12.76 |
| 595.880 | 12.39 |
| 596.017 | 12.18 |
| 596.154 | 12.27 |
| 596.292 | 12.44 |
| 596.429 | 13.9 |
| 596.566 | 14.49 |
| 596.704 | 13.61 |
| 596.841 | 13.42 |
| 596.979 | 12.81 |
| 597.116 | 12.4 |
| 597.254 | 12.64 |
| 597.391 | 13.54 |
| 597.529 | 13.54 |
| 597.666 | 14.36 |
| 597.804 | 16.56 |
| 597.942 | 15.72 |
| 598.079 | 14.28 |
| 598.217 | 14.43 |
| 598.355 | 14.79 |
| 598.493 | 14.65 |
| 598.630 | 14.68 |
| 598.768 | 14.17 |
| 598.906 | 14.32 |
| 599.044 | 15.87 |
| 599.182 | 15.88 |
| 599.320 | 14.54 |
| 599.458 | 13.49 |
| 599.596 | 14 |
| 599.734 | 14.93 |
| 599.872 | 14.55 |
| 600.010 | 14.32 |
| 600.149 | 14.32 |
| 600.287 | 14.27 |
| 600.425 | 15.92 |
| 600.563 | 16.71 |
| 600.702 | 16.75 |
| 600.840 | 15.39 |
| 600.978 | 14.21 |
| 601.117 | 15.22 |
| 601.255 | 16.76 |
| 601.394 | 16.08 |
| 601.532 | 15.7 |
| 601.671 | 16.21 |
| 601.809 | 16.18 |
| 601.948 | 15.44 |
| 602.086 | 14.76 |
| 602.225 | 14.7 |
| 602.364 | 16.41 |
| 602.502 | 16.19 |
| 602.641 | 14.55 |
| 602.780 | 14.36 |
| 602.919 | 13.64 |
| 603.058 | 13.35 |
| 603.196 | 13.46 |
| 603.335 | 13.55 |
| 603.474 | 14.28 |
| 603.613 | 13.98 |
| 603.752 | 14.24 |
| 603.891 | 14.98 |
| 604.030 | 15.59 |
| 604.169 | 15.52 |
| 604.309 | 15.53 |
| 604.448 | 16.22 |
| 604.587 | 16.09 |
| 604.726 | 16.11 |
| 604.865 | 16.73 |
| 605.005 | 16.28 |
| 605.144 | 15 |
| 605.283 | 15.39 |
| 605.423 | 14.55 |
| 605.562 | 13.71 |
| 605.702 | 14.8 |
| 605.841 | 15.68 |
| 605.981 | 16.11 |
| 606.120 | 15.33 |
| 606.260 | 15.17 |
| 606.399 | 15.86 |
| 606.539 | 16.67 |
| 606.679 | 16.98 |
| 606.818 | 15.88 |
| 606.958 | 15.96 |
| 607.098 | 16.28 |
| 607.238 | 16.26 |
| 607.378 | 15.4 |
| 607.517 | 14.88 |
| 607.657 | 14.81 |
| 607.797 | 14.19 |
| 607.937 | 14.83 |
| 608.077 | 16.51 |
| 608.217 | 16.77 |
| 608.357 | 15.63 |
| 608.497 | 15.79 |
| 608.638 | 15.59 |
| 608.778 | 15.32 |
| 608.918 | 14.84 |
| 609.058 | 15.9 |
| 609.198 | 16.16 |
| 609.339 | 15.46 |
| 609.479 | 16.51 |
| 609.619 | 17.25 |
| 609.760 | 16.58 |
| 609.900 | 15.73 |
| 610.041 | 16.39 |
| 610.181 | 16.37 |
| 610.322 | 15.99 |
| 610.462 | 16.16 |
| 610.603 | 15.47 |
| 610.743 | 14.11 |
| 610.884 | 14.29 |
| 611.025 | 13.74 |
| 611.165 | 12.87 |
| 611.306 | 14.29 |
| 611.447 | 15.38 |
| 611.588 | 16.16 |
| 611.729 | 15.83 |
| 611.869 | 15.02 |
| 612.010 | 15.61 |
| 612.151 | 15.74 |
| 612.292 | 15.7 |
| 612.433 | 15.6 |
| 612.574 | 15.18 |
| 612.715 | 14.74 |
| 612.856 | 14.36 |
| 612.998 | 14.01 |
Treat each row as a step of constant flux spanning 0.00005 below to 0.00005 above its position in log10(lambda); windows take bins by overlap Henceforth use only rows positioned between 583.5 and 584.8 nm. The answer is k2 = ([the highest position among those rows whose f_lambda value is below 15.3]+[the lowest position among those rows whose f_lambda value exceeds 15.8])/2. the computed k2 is 584.20 nm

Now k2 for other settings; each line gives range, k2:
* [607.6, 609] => 608.50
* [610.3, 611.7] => 610.81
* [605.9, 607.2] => 606.12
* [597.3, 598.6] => 598.15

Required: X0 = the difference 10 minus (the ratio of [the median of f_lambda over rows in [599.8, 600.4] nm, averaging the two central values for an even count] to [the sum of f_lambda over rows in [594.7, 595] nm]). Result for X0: 9.54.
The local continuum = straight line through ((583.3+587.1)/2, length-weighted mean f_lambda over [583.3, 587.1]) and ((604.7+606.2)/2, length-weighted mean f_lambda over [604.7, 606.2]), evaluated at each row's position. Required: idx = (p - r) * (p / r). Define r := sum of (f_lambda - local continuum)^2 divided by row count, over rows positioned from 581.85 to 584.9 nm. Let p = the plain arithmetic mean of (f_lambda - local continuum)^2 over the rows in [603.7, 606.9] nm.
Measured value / -0.4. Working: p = 0.65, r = 1.6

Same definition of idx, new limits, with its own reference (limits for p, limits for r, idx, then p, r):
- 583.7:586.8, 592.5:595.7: -0.2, 1.01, 1.2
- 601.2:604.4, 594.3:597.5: -0.8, 1.17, 3.8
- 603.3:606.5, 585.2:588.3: -0.1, 0.74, 0.9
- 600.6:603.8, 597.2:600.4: 0.1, 1.30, 1.2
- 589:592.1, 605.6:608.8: 1.3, 1.18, 0.6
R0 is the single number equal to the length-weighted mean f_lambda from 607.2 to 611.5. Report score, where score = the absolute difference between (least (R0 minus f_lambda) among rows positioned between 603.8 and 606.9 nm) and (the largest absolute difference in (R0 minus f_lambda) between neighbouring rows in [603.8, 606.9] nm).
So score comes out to 2.8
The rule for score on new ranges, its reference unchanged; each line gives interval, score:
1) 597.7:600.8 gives 2.9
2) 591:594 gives 2.4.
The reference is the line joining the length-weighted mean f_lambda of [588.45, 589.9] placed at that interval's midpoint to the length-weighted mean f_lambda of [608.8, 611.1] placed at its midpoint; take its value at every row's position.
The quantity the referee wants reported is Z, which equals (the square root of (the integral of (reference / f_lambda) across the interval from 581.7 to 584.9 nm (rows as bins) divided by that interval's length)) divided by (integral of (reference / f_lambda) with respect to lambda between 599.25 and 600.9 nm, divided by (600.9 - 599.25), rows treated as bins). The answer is 0.95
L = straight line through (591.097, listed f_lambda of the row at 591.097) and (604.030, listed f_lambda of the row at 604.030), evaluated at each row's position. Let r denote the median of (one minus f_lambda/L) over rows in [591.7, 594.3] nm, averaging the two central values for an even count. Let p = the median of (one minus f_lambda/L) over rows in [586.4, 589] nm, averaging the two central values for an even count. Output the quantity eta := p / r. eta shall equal 0.9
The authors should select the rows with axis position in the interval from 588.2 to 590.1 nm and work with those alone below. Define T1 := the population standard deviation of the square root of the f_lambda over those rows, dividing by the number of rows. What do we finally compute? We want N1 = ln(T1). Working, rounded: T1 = 0.138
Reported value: -1.98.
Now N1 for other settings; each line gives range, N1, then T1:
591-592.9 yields -2.34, 0.096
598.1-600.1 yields -2.52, 0.080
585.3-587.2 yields -2.08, 0.125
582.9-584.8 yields -1.96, 0.141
